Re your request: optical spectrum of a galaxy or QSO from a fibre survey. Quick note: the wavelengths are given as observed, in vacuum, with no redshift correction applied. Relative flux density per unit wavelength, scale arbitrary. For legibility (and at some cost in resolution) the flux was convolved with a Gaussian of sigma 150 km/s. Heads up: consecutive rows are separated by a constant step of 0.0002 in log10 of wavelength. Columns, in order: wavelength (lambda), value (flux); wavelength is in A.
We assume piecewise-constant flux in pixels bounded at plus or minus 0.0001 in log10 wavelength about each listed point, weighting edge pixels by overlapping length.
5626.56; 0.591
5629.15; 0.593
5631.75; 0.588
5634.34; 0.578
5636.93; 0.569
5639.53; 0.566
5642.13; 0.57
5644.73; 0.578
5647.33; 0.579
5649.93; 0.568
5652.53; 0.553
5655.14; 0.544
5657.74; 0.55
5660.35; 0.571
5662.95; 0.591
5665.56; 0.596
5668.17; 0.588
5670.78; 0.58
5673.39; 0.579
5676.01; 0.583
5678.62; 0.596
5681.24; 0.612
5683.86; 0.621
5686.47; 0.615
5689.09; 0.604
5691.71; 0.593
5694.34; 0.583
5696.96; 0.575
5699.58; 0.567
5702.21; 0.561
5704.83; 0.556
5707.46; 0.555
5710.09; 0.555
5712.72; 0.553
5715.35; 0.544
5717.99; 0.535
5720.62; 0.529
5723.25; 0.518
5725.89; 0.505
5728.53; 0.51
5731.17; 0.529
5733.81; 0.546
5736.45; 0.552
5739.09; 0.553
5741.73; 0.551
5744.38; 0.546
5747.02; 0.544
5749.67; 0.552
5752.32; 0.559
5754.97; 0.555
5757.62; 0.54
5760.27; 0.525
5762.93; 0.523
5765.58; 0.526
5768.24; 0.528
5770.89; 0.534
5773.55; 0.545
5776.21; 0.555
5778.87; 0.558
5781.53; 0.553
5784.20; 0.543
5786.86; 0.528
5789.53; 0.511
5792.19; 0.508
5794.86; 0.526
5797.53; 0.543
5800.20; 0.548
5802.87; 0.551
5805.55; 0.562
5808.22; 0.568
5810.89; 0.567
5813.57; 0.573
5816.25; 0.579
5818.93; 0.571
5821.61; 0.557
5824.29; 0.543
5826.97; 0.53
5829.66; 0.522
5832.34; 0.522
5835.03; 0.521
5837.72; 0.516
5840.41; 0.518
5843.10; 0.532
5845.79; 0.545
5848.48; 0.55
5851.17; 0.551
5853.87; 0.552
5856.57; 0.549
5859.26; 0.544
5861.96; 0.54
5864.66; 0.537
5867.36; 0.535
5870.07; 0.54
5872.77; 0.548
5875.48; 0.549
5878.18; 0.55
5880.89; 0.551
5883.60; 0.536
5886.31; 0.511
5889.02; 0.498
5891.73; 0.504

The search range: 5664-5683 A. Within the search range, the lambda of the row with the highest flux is 5681.24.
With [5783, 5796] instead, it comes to 5784.20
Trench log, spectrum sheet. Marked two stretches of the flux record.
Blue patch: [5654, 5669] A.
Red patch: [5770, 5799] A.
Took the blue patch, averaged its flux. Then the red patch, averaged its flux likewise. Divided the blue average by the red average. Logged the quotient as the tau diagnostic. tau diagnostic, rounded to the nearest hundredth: 1.07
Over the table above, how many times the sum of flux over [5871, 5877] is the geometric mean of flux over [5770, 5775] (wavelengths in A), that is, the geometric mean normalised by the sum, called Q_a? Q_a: 0.492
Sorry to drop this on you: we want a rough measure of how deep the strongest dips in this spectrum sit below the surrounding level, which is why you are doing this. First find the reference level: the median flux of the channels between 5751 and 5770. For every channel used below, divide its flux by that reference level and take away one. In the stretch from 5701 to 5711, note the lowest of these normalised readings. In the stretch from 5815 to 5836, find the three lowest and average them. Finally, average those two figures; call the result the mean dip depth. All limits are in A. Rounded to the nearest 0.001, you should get 0.020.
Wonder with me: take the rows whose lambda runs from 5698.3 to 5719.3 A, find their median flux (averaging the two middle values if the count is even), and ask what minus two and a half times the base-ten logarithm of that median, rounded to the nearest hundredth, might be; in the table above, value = 0.64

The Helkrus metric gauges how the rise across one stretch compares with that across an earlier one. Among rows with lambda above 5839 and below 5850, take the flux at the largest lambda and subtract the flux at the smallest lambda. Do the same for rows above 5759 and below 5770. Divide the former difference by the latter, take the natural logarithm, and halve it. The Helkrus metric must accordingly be 1.18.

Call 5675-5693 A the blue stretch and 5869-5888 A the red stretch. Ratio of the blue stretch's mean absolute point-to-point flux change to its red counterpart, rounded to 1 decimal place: 1.3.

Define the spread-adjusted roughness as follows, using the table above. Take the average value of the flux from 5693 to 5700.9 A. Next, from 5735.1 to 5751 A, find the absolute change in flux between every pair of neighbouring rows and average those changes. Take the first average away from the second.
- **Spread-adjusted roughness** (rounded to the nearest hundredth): -0.57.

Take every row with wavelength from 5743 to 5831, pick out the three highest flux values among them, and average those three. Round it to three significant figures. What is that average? 0.574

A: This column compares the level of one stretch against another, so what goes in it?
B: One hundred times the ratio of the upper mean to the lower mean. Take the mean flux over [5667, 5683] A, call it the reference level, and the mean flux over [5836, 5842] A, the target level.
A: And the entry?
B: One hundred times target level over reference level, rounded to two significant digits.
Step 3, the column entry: 88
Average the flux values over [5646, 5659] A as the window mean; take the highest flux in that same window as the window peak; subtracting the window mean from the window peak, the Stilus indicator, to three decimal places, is 0.020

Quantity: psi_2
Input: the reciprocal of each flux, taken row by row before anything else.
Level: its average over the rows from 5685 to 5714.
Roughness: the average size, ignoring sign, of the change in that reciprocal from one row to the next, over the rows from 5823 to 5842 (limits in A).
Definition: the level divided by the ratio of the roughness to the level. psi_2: 176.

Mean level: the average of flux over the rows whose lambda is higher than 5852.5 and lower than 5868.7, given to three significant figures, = 0.543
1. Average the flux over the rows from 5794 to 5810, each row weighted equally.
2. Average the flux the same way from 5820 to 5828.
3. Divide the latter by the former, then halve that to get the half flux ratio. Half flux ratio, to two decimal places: 0.49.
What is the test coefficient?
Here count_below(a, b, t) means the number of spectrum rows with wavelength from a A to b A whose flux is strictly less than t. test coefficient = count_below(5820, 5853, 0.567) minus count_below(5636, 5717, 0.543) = 12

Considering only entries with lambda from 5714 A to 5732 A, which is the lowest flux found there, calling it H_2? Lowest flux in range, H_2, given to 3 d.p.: 0.505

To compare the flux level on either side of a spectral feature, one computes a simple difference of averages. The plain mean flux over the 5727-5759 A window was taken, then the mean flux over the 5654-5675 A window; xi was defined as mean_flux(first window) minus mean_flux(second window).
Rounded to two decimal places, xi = -0.03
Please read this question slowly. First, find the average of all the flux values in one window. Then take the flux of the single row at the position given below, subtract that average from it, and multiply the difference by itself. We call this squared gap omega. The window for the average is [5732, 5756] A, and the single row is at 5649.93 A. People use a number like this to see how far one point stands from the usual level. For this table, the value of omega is 0.0003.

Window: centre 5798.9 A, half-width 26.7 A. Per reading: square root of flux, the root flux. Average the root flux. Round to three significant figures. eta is 0.741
